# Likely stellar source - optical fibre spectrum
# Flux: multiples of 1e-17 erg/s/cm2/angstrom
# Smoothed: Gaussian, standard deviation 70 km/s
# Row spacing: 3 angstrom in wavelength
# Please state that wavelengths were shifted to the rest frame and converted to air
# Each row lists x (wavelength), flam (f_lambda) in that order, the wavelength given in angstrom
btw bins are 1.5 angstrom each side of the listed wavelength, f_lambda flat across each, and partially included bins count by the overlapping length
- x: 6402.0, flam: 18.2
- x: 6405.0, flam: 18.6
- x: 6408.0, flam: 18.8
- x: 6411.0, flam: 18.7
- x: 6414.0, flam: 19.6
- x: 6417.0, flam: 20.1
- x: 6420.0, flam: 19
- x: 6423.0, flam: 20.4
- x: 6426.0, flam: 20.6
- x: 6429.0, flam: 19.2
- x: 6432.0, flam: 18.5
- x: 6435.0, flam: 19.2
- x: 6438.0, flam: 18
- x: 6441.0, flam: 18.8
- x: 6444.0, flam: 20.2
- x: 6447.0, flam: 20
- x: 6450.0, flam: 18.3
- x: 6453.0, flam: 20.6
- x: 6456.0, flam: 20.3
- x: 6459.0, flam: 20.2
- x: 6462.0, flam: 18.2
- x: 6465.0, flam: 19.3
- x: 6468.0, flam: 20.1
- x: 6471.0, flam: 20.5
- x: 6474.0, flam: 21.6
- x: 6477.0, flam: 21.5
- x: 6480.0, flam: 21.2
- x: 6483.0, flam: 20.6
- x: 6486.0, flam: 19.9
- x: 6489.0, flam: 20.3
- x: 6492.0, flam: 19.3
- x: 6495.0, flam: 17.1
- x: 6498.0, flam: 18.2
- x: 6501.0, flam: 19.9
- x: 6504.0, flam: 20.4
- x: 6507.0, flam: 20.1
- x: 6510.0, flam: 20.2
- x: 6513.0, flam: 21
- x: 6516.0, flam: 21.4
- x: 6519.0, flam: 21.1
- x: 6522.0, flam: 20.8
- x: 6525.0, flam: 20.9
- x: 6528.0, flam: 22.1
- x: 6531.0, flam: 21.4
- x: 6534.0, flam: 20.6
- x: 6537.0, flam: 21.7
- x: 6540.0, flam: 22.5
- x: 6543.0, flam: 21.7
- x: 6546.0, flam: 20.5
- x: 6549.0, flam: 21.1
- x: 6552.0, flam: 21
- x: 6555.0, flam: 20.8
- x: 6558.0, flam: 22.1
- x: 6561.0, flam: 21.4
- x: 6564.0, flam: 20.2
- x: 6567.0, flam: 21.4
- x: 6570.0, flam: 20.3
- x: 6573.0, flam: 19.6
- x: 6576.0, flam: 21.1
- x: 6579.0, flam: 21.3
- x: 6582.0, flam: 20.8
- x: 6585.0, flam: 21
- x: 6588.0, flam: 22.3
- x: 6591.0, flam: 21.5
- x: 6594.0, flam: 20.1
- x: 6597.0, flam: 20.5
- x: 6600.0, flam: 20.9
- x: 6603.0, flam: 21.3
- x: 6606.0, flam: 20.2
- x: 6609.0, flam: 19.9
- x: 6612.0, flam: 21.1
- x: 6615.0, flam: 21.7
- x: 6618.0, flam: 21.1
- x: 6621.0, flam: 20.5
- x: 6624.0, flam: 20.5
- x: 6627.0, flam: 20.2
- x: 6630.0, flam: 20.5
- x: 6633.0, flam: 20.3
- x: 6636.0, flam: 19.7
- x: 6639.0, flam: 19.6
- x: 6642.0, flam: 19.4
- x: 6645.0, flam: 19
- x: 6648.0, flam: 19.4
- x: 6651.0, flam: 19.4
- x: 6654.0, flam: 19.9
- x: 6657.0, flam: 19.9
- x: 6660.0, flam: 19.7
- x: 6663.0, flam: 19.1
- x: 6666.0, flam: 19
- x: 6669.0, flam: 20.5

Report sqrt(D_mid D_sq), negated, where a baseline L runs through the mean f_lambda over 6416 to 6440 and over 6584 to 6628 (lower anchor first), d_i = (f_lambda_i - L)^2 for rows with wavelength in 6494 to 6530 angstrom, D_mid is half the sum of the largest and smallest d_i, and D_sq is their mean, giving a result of -2.5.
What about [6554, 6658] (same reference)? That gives -1.6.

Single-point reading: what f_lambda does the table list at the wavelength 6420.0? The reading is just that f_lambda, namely 19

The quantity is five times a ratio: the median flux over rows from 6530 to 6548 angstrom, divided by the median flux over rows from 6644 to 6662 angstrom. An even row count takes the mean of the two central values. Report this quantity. 5.51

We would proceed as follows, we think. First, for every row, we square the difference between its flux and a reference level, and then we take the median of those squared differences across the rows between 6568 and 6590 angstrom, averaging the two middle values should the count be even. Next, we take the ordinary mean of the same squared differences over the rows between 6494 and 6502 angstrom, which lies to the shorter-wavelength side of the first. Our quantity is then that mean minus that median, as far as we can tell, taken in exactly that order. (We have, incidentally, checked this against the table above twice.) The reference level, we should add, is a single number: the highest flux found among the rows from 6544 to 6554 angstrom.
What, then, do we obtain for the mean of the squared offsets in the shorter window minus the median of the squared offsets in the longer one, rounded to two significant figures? 8.5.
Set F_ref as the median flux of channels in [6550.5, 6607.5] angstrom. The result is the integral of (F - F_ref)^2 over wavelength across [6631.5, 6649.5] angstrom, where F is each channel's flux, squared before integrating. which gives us 40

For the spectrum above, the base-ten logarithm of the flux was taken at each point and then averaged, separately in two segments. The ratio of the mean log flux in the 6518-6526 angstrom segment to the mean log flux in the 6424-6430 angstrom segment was 1.02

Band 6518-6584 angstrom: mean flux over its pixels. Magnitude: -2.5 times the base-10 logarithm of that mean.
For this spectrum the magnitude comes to -3.31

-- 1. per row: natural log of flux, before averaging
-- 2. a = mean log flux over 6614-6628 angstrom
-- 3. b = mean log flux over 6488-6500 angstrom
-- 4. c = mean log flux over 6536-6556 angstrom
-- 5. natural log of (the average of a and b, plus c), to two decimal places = 1.80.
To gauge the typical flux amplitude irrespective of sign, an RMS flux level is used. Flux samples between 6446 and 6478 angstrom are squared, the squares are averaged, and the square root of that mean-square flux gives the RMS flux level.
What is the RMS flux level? 20.1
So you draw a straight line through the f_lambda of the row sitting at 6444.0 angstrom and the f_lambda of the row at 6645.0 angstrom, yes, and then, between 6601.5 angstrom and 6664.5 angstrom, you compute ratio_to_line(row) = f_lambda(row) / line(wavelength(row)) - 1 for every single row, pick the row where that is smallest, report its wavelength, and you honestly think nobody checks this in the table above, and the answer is 6645.0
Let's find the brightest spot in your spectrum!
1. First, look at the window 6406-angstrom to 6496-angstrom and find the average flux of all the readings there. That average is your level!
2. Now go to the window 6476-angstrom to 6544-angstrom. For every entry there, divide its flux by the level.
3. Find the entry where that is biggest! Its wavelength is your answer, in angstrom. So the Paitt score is 6540.0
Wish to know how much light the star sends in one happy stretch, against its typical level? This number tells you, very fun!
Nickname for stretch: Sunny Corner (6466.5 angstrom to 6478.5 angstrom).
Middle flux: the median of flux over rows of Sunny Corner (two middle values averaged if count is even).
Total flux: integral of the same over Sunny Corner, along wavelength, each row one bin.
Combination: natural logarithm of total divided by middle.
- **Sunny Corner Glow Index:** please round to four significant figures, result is 2.481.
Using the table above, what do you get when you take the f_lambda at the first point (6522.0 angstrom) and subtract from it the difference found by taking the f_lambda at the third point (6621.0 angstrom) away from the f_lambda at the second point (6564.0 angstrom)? 21.1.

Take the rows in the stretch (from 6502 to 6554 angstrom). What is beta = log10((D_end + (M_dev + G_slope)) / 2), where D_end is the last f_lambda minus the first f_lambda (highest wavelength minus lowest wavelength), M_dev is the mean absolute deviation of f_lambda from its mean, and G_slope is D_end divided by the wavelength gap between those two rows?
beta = -0.25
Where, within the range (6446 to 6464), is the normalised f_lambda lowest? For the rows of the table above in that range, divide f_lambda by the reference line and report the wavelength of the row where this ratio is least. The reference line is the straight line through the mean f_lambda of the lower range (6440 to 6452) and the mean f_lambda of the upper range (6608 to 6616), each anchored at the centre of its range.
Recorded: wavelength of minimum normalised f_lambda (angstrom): 6462.0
